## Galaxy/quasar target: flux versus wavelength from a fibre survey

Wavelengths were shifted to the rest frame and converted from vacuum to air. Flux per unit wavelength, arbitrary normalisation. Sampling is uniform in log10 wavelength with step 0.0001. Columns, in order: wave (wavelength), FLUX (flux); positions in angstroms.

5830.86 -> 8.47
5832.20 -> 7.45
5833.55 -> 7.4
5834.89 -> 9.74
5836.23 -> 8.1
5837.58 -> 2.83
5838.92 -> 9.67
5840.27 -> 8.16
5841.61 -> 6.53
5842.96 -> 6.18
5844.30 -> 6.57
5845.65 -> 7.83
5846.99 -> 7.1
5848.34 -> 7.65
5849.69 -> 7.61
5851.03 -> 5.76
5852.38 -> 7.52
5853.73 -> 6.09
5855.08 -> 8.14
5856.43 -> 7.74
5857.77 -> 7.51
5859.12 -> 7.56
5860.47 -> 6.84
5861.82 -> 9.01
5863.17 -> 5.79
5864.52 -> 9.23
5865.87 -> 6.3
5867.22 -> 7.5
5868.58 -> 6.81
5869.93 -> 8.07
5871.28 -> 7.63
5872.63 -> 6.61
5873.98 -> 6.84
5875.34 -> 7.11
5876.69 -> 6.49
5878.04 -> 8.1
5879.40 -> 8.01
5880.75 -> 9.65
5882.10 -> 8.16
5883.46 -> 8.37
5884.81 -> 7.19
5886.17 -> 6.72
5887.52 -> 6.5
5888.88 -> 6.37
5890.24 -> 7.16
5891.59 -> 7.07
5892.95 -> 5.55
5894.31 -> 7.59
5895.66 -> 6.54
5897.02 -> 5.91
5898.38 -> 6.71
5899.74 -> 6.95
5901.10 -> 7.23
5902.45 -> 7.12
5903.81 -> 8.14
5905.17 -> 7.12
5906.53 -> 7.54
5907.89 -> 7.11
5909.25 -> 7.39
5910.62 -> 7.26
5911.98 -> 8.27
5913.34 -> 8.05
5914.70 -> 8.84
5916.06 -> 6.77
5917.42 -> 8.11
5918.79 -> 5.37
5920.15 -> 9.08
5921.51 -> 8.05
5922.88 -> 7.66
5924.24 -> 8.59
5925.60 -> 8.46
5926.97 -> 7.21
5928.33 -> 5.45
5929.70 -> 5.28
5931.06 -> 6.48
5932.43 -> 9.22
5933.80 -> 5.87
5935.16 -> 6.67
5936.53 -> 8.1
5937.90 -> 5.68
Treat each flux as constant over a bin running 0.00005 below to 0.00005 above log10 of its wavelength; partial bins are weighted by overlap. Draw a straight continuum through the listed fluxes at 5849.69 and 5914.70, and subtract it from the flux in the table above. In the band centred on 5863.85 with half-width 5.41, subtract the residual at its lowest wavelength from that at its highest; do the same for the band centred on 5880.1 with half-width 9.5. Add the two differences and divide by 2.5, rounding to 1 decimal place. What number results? -1.0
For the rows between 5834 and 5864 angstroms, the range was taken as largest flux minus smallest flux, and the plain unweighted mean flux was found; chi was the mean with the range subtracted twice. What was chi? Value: -7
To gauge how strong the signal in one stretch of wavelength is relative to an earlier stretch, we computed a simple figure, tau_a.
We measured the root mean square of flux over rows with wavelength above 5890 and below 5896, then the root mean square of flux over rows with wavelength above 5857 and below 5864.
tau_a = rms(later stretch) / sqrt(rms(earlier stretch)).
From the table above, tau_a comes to 2.50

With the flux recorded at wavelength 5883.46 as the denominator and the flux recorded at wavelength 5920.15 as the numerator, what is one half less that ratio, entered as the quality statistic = -0.58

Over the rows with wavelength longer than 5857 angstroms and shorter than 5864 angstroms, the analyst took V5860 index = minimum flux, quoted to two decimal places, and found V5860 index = 5.79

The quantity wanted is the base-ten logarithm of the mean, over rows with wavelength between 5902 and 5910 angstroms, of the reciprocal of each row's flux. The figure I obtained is -0.87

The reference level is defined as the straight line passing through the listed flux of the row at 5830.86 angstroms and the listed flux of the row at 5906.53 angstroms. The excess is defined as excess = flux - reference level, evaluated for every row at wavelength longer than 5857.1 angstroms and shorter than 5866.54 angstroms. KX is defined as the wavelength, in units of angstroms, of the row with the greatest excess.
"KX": 5864.52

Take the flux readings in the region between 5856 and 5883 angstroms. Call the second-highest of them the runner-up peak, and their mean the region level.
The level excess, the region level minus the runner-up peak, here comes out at -1.68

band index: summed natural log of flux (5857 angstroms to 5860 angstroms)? 4.0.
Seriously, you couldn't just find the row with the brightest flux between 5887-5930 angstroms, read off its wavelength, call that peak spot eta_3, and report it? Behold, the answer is 5920.15 angstroms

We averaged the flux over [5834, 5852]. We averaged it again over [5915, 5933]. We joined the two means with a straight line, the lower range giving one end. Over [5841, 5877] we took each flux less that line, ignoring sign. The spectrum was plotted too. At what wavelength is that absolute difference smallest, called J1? 5846.99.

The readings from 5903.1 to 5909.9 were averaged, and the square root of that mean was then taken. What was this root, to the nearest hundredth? 2.73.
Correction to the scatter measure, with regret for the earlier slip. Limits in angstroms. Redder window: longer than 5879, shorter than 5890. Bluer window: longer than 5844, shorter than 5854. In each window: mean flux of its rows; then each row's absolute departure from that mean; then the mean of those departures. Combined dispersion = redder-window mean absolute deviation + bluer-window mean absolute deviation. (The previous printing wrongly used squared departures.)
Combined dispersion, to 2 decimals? 1.58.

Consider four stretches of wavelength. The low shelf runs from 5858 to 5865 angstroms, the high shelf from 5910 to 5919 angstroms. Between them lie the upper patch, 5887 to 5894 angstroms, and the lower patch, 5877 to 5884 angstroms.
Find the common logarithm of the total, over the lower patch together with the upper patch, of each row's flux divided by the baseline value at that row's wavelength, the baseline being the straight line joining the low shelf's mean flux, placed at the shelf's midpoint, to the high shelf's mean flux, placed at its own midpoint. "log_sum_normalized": 0.99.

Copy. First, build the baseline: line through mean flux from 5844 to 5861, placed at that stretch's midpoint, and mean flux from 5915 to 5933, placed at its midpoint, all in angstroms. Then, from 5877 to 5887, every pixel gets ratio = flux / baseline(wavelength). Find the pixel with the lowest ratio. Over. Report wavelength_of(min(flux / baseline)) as 5886.17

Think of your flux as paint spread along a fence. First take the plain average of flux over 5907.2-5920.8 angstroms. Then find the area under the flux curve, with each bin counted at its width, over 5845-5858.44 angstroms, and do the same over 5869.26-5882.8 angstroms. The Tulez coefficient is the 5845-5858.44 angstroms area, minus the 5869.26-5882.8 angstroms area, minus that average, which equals -13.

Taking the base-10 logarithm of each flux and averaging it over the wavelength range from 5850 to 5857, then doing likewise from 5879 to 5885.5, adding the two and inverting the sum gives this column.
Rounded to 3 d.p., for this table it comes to 0.568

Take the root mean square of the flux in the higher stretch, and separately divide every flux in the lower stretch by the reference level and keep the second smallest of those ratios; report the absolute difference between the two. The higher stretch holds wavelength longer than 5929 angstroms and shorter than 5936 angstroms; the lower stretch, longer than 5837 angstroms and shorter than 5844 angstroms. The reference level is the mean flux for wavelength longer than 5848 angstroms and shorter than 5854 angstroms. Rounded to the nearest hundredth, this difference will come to 5.95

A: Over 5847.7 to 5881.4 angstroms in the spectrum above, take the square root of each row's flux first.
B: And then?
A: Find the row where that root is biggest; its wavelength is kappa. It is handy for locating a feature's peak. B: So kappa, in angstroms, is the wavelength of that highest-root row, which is 5880.75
